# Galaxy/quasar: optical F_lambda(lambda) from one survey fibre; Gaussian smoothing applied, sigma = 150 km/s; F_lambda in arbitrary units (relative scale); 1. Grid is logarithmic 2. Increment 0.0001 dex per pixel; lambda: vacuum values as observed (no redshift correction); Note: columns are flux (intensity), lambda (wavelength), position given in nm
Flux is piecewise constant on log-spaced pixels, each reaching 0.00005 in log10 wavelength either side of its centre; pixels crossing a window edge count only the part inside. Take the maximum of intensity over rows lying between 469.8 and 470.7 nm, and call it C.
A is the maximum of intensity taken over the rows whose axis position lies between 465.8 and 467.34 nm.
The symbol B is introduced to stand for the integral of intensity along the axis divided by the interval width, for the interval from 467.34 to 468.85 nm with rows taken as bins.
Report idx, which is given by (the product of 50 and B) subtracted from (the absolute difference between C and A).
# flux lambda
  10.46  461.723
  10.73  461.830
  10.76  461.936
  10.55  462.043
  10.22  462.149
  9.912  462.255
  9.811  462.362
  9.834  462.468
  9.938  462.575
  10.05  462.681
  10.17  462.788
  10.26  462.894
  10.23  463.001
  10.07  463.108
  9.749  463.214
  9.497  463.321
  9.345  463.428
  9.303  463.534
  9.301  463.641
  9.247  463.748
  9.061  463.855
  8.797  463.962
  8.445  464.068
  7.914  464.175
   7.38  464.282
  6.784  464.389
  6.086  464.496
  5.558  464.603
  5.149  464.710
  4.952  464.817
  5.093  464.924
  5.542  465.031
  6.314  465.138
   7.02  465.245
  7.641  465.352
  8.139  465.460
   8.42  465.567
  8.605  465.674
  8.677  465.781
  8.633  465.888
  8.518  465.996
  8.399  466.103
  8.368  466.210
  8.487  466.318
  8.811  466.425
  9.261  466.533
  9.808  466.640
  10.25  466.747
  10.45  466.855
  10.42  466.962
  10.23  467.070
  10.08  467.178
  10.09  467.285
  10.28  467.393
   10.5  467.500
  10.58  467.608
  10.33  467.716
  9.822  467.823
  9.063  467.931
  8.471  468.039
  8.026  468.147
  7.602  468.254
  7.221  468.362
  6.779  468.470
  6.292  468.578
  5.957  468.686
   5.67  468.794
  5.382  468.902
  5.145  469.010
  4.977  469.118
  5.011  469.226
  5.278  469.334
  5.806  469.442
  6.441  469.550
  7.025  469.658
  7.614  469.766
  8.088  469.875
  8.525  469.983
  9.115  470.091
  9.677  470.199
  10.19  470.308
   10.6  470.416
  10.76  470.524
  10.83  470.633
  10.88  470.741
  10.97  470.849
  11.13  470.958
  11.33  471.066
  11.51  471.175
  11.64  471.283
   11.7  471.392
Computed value -416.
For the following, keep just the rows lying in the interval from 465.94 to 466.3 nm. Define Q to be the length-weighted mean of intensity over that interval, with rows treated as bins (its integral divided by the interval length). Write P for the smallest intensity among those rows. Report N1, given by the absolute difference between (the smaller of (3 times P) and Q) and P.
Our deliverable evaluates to 0.1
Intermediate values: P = 8.368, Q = 8.4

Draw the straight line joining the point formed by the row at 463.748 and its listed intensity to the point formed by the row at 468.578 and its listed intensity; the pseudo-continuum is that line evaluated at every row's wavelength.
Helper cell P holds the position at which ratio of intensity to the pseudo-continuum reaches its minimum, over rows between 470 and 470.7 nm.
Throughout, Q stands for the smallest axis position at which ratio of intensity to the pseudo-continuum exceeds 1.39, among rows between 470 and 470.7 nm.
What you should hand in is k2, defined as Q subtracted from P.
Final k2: 0.00 nm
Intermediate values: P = 470.091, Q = 470.091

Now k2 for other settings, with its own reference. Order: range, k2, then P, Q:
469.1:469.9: -0.76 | 469.118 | 469.875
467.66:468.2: 0.43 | 468.147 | 467.716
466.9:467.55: 0.22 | 467.178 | 466.962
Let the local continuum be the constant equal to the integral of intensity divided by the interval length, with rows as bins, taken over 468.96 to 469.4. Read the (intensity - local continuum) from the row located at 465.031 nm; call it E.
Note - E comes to 0.4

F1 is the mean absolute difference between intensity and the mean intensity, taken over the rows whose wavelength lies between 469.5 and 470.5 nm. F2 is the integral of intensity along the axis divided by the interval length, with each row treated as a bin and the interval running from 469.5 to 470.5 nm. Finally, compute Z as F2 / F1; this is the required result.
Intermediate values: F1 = 1.2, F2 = 9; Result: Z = 7.4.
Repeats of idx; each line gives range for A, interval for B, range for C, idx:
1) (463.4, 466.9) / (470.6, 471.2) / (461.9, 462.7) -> -555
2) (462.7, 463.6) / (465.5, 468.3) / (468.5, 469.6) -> -462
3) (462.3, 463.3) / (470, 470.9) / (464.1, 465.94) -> -514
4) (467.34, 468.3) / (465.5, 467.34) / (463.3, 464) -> -462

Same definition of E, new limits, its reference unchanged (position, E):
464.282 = 2.3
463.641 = 4.2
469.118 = -0.1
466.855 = 5.3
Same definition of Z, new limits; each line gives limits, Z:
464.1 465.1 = 6.9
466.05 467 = 12.1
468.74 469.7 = 10.6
